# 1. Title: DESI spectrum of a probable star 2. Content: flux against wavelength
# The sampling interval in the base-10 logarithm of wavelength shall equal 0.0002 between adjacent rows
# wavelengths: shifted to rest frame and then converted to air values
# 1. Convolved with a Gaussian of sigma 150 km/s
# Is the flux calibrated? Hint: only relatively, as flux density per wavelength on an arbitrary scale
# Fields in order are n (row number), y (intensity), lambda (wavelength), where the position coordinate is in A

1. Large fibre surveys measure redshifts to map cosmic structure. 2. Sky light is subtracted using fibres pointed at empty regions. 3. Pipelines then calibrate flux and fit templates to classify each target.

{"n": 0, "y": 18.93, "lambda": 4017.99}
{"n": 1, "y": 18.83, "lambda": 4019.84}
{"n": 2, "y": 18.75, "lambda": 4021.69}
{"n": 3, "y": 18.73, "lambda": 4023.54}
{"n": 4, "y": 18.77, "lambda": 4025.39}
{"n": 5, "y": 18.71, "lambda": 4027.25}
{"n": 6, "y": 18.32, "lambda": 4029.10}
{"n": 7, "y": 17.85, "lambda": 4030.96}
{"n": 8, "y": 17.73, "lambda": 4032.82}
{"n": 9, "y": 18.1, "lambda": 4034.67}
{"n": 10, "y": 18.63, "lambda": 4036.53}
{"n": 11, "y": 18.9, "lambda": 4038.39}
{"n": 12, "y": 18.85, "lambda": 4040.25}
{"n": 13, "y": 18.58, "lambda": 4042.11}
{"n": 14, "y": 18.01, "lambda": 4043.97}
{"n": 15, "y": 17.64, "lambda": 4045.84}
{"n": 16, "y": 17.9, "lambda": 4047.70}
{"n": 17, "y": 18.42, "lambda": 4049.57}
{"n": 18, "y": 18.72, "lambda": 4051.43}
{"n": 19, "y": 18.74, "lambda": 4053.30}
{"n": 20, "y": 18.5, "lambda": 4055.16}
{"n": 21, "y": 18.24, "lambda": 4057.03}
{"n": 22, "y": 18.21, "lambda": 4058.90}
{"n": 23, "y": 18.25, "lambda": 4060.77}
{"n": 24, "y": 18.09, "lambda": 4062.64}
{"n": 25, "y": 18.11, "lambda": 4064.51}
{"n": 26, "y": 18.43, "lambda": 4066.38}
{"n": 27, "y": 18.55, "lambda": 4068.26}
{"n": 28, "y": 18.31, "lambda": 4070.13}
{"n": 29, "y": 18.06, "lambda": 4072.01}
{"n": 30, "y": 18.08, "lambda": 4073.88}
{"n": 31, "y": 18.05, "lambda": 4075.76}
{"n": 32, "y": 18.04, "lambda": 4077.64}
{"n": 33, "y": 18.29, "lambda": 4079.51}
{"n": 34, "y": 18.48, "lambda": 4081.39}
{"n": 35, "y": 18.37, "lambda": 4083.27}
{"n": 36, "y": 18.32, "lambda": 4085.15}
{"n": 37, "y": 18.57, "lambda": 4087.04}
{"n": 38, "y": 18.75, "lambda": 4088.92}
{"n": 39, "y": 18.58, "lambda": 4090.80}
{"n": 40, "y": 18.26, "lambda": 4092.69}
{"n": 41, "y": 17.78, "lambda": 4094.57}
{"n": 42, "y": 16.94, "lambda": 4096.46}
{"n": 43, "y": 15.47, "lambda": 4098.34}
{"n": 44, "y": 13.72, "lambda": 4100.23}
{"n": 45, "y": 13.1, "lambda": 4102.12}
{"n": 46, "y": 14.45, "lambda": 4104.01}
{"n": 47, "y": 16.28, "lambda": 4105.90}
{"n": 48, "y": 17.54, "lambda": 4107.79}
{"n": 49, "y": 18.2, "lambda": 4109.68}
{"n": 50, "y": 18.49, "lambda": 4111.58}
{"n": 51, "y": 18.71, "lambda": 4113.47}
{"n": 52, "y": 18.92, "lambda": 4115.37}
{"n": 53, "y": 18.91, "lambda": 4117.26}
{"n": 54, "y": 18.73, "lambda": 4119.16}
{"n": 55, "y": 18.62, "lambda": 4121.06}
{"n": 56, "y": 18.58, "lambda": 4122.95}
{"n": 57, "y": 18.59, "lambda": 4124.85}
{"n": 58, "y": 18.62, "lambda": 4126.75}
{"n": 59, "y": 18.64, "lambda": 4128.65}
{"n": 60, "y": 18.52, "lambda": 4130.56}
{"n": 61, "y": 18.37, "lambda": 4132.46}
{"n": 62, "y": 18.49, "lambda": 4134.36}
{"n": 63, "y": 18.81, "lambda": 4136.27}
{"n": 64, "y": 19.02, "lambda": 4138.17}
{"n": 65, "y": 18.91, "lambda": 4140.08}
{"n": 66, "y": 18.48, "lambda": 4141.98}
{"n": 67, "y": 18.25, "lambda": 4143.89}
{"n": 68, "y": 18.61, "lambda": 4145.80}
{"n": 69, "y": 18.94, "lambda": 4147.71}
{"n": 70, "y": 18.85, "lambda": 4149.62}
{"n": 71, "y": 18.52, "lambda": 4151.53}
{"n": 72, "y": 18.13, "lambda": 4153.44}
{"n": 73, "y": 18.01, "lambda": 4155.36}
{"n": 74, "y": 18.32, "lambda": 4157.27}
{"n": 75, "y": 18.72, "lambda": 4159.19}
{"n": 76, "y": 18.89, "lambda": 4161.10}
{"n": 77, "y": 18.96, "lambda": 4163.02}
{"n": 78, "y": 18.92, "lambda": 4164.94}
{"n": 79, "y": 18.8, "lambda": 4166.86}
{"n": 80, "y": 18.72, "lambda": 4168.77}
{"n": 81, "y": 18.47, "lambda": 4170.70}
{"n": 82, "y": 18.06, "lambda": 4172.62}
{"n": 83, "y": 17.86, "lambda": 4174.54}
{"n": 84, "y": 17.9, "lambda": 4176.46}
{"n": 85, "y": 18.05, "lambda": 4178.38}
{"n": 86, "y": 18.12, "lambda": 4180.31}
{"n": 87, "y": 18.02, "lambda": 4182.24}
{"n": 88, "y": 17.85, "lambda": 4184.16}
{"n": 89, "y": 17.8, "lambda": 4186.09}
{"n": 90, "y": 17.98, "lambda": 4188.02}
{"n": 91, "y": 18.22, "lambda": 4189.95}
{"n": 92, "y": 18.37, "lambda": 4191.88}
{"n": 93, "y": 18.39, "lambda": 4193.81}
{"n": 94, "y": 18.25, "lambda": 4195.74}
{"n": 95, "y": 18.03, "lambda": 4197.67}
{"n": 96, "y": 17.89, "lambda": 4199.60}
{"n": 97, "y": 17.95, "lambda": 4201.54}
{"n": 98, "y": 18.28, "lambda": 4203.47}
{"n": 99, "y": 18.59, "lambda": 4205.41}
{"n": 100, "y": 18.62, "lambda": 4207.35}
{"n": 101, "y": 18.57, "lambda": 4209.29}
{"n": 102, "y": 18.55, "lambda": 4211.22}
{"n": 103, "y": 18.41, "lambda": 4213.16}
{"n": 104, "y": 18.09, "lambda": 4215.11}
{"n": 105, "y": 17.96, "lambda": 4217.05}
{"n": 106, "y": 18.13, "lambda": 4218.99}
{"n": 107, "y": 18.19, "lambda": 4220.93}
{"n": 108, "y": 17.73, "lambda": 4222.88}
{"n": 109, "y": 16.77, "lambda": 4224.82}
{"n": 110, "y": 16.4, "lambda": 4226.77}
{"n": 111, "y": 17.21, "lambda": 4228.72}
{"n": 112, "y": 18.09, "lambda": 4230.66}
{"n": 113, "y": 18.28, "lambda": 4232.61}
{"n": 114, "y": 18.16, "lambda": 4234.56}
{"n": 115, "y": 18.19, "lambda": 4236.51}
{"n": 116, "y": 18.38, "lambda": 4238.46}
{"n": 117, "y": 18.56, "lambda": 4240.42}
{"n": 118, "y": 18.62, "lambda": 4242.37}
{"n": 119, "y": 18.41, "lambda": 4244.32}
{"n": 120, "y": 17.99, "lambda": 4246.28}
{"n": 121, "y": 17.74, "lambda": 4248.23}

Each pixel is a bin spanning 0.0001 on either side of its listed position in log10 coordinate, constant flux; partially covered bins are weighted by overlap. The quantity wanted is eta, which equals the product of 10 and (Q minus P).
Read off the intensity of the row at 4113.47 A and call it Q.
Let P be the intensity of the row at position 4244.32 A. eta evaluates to 3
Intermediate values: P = 18.41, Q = 18.71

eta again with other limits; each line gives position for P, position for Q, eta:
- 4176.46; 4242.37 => 7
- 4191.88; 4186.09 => -6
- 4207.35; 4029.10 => -3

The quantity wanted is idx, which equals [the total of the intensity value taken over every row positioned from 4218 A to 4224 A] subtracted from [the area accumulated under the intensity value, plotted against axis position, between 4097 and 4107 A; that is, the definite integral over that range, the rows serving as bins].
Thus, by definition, 93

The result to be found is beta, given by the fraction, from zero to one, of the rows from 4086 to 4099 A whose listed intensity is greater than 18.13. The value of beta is 0.57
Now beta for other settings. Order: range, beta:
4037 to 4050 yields 0.57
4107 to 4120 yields 0.86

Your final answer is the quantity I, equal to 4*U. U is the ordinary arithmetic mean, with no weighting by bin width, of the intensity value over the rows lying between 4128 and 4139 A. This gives 74.6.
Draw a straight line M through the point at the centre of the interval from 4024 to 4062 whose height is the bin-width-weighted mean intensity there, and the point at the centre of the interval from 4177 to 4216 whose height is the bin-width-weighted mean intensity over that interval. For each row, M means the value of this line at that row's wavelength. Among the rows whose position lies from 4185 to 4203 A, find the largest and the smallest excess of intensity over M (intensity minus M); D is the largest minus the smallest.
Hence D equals 0.6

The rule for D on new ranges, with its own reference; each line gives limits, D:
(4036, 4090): 1.3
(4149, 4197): 1.1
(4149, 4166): 1.0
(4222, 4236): 1.9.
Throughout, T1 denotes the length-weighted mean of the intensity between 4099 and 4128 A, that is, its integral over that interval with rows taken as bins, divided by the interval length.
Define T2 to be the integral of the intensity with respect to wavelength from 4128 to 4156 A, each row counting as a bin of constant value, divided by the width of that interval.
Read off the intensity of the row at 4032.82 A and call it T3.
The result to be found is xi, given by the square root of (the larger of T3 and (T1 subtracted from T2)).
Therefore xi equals 4.21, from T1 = 17.43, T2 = 18.6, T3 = 17.73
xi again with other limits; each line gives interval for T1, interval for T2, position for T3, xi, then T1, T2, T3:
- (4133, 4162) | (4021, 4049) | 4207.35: 4.32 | 18.60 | 18.4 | 18.62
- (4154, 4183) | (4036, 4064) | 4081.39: 4.30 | 18.38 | 18.4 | 18.48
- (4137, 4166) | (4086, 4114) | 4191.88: 4.29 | 18.64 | 17.0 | 18.37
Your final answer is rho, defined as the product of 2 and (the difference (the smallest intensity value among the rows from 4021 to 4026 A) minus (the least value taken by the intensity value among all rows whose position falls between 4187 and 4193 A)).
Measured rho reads 1.5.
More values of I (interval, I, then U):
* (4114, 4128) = 74.8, 18.7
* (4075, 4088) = 73.2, 18.3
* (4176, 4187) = 71.8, 18.0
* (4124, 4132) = 74.4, 18.6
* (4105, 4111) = 69.4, 17.3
